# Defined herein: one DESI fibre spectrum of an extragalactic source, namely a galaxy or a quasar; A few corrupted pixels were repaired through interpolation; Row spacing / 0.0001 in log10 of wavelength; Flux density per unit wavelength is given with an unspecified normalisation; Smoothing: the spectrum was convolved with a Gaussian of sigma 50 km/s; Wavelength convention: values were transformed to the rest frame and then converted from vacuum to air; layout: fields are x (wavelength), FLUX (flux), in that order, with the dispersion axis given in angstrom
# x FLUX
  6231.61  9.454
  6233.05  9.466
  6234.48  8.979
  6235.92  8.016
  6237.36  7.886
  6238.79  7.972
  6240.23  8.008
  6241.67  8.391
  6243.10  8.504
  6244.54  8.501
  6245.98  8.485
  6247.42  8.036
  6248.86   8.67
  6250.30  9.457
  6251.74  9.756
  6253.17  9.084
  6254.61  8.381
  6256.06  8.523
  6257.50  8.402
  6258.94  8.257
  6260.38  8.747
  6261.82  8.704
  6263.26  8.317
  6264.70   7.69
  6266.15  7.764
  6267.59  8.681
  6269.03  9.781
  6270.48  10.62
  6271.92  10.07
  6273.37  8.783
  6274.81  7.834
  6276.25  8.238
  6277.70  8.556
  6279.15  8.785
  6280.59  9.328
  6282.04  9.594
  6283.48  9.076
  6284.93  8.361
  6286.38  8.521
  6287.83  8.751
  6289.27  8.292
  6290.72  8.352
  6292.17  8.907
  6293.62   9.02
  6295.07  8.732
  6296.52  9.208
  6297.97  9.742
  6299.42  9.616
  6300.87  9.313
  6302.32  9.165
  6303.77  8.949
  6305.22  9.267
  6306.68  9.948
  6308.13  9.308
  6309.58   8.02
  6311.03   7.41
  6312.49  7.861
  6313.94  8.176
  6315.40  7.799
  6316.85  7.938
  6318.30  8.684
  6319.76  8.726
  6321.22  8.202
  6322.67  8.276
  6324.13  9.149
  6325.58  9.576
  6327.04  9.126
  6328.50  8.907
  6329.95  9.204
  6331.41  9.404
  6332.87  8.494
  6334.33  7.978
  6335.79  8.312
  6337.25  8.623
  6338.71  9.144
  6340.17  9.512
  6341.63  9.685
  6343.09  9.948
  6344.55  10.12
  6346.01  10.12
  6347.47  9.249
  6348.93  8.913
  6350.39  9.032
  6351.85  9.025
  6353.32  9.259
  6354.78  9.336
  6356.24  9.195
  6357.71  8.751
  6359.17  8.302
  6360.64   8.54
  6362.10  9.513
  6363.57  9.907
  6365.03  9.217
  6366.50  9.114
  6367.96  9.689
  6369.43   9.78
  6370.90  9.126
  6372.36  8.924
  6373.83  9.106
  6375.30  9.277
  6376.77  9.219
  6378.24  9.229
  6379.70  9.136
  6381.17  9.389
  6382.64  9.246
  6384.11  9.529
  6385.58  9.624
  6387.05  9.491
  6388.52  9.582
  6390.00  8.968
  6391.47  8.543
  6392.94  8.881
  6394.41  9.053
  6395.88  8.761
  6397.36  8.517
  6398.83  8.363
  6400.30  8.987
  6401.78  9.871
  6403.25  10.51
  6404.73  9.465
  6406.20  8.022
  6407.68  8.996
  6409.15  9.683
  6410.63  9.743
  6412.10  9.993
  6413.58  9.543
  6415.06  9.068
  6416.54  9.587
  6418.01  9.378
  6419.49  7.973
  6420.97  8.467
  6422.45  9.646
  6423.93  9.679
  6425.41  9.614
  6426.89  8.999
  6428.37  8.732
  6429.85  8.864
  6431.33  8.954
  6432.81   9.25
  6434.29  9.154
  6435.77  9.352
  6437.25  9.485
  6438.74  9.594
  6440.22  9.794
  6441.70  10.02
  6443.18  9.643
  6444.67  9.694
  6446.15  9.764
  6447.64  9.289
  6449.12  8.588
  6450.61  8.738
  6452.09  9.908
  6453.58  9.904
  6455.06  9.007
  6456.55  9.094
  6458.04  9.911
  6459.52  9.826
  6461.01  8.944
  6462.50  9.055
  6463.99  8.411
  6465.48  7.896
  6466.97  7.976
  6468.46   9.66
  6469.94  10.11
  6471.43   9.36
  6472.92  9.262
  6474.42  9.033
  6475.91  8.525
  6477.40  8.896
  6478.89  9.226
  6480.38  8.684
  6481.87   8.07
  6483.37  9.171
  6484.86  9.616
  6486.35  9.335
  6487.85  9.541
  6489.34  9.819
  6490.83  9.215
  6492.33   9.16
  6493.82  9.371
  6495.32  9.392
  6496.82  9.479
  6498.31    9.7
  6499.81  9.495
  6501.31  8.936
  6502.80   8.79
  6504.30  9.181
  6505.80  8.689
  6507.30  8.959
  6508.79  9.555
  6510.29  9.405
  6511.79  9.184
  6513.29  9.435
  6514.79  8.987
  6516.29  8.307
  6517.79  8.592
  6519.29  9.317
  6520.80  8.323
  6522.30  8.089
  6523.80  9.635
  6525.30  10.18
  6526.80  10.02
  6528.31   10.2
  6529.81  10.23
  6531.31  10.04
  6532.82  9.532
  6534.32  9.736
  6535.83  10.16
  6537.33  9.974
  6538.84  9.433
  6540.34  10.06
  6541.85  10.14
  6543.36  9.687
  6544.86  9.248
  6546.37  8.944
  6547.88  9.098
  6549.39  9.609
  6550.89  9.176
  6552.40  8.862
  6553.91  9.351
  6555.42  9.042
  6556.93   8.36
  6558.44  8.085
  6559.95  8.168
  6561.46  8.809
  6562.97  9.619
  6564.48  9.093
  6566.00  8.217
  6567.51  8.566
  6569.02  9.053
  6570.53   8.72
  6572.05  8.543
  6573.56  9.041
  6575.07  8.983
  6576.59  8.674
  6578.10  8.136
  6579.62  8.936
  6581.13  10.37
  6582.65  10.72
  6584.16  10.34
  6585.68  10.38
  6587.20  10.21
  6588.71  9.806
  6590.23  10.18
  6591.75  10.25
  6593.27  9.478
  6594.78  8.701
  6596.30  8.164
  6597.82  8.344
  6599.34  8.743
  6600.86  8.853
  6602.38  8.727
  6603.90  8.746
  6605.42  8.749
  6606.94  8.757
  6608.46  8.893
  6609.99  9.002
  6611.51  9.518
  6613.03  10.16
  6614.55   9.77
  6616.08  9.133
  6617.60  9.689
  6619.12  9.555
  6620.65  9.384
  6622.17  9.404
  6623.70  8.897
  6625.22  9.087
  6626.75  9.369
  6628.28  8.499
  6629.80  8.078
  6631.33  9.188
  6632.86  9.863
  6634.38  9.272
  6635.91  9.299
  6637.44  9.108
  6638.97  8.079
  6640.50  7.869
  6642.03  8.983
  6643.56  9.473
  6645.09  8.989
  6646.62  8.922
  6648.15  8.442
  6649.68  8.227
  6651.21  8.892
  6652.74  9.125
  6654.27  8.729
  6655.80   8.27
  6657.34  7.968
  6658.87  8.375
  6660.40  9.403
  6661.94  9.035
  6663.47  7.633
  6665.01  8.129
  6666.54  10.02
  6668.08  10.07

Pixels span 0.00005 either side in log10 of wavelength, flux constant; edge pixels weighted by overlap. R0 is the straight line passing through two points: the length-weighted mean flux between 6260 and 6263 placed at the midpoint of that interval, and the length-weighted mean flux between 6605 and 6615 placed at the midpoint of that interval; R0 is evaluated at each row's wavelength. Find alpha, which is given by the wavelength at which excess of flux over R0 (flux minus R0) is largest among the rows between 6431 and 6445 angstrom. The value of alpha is 6441.70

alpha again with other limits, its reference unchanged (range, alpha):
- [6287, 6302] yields 6297.97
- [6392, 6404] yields 6403.25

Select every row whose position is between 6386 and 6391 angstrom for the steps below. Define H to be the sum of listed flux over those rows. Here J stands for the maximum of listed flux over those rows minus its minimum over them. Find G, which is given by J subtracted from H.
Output 27.4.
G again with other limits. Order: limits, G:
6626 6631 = 24.7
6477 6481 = 26.3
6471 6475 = 27.3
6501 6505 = 26.5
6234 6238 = 23.8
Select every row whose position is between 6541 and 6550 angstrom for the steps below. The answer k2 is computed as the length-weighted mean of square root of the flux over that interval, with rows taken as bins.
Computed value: 3.07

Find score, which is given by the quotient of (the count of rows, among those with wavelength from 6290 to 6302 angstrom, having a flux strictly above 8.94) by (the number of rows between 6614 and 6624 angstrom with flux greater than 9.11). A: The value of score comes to 0.8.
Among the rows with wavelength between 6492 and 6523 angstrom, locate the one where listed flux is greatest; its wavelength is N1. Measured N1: 6498.31 angstrom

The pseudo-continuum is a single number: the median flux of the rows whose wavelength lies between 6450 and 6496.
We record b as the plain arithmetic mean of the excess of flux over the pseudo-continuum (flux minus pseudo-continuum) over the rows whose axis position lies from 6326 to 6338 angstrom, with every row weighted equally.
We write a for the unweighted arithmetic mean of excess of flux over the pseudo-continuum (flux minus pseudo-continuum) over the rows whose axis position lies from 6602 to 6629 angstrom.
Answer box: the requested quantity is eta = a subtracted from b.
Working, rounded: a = -0.03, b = -0.46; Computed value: -0.4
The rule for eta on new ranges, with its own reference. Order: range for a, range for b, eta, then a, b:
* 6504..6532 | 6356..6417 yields -0.1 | 0.07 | 0.01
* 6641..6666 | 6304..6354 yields 0.2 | -0.55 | -0.32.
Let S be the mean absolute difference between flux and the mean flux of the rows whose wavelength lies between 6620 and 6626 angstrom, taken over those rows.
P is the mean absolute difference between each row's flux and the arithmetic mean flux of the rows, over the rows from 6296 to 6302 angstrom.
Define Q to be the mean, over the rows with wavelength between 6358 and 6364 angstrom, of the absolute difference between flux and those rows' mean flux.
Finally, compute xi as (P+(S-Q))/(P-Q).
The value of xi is 0.5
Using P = 0.21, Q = 0.64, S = 0.20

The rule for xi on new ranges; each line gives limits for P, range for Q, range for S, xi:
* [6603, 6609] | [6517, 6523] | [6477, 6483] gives -0.1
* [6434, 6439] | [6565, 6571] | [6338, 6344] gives -1.3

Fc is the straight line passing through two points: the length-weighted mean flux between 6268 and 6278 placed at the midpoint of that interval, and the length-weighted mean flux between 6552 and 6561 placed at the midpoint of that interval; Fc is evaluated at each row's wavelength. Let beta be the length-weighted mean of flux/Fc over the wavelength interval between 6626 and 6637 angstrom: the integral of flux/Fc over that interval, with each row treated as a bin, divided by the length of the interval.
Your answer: 1.07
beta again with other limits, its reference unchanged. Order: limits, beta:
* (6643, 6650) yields 1.04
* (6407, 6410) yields 1.05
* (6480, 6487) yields 1.03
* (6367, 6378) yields 1.04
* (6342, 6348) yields 1.10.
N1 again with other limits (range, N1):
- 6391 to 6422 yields 6403.25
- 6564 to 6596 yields 6582.65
